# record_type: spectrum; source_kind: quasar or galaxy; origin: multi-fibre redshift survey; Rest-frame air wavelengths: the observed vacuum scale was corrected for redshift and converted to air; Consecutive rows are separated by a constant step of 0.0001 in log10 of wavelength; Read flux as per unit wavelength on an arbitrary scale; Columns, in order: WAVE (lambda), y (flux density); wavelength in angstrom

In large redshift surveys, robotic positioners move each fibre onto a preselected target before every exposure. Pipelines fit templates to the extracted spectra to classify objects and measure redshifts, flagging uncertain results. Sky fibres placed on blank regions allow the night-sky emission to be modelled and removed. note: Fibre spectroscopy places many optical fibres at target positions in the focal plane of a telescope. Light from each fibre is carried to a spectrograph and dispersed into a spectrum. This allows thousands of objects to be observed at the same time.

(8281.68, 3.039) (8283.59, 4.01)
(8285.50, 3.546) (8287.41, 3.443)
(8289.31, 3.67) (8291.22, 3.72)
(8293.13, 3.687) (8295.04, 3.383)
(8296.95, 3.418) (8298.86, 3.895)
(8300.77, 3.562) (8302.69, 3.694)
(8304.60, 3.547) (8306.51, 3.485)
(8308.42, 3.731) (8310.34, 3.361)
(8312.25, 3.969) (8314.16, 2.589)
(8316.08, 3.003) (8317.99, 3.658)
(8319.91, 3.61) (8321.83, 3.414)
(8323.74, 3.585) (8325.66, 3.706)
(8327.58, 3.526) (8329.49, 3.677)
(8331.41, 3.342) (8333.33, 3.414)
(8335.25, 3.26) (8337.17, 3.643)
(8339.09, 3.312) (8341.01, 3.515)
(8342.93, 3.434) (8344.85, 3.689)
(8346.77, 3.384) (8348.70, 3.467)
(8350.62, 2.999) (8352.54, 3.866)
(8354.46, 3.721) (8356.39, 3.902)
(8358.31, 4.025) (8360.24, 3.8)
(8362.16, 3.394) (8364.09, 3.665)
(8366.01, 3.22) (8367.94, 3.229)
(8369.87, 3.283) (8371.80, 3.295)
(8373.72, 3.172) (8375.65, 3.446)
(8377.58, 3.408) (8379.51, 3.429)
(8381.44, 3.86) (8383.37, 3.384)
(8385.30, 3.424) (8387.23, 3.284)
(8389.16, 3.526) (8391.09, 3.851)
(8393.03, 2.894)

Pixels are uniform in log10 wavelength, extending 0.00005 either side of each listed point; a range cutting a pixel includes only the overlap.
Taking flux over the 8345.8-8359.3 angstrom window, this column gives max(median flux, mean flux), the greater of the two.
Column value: 3.72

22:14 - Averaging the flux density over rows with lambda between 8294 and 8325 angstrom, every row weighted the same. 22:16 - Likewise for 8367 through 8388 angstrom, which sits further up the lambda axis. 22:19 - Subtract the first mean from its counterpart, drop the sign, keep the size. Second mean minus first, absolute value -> 0.11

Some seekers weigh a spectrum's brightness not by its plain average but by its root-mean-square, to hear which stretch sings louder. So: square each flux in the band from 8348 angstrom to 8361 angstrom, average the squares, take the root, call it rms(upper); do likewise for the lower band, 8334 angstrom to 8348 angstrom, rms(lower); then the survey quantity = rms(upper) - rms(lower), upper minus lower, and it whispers 0.23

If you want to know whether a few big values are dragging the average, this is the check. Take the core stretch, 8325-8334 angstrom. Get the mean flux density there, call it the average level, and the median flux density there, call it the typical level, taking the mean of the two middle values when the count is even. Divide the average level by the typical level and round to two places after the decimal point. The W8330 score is 1.00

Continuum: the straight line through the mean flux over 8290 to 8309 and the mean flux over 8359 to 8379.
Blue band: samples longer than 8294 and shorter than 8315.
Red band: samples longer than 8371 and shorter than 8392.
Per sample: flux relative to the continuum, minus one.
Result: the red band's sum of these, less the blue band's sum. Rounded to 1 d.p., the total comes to 0.6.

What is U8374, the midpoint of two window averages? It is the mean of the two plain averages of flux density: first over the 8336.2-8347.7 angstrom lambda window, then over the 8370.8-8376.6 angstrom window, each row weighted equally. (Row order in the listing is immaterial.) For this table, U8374 3.40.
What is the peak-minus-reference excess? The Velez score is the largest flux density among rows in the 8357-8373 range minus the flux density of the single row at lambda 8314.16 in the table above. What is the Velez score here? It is 1.4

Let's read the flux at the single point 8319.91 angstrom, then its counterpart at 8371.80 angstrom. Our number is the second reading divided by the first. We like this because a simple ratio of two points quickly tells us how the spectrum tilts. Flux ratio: 0.91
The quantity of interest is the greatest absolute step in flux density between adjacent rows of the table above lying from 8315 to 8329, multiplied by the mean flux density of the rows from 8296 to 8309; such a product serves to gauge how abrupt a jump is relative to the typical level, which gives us 2.4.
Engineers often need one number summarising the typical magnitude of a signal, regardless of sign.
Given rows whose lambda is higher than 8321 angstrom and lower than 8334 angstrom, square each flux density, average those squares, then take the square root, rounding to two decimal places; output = 3.53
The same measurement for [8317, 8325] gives 3.57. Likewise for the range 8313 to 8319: 3.11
